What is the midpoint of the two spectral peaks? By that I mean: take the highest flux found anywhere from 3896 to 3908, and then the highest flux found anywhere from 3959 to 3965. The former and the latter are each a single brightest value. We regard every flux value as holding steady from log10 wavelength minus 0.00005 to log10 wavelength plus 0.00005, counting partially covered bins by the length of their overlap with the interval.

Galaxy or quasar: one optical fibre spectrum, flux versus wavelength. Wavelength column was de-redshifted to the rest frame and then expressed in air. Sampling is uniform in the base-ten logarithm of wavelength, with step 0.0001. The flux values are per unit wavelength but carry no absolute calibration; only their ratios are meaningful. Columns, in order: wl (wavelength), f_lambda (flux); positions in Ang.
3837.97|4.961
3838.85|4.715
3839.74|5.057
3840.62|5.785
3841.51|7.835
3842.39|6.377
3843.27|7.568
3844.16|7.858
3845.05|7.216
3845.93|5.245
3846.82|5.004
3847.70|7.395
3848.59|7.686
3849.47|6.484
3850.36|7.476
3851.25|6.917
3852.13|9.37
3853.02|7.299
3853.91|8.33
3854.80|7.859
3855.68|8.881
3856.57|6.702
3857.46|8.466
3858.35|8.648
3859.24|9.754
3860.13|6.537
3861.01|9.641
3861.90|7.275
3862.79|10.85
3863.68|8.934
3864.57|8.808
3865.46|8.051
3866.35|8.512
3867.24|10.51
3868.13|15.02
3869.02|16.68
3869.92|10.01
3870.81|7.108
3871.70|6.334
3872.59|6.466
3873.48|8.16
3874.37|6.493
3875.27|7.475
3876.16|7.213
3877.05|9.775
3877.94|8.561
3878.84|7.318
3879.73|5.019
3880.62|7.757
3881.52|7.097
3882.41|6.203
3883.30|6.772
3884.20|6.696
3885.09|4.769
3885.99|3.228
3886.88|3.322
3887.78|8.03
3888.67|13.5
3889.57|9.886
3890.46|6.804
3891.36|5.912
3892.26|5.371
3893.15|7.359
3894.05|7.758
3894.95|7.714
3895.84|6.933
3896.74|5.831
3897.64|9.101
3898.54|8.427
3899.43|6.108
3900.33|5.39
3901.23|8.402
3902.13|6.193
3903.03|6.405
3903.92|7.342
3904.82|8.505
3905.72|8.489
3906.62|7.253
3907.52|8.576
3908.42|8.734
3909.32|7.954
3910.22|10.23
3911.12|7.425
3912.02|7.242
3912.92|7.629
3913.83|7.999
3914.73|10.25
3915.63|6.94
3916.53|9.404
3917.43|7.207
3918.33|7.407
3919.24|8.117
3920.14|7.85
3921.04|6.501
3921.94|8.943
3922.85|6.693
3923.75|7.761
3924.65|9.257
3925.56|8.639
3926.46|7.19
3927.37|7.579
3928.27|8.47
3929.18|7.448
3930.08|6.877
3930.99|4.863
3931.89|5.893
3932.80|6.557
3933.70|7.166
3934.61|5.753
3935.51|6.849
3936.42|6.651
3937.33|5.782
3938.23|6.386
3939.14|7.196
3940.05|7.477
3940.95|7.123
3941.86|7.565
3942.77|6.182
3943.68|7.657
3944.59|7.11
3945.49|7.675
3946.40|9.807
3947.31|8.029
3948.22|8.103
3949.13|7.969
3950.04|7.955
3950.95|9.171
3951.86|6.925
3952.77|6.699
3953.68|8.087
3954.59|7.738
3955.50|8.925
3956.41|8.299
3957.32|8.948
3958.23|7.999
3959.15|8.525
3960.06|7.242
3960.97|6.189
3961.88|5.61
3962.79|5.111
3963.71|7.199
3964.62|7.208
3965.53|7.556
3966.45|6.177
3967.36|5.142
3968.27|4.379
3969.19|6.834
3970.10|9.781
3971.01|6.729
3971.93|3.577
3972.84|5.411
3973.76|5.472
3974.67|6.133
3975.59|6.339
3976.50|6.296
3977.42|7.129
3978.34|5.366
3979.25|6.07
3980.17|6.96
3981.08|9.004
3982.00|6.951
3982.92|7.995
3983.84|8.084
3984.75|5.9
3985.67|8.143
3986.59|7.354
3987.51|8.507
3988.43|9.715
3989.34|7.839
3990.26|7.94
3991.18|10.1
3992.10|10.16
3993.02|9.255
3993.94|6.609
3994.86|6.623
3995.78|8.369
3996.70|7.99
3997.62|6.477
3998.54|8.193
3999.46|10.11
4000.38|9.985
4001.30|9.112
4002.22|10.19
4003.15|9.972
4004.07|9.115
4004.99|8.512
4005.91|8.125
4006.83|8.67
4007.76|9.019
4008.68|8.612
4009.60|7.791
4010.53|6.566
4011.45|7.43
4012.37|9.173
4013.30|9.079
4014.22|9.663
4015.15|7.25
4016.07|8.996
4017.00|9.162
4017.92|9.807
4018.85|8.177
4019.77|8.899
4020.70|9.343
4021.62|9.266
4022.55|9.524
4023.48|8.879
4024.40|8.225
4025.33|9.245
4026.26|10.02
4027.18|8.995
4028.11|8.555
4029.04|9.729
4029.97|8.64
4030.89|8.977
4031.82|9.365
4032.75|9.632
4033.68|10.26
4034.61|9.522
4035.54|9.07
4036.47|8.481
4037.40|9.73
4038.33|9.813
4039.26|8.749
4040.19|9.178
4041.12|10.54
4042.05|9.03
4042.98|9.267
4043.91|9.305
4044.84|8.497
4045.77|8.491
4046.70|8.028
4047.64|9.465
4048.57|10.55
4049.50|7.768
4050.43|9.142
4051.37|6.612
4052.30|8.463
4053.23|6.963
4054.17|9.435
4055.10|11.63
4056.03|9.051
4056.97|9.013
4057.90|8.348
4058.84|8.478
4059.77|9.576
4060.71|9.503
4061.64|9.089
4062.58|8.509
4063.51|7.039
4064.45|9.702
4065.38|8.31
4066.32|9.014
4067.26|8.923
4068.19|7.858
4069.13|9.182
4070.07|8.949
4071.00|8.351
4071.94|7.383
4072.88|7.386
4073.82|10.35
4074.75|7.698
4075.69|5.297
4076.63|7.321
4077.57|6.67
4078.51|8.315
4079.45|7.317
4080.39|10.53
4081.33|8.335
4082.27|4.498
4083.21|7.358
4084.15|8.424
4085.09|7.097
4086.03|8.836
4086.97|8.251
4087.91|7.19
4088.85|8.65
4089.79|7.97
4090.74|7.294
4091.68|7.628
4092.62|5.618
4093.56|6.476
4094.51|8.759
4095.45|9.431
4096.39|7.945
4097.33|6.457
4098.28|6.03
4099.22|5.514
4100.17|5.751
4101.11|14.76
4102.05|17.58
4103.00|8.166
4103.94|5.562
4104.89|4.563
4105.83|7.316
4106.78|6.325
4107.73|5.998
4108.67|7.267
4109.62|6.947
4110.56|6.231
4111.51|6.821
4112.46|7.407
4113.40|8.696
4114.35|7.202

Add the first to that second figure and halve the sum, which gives 8.8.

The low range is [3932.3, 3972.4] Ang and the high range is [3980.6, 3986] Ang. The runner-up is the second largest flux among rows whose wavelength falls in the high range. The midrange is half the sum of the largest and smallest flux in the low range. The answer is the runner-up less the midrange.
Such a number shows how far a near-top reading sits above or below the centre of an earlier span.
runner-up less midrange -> 1.5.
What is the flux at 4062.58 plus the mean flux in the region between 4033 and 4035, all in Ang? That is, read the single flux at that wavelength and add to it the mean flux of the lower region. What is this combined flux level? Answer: 18.4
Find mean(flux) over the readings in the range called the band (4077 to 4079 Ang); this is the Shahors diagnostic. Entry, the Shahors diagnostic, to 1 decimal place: 7.5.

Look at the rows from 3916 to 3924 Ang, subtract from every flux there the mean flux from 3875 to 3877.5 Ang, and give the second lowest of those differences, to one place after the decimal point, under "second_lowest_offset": -1.5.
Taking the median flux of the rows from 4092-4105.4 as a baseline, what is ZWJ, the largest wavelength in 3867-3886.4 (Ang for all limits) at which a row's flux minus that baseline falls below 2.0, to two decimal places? 3885.99 Ang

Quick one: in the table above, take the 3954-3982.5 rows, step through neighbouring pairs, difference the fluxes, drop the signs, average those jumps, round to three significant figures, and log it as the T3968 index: 1.19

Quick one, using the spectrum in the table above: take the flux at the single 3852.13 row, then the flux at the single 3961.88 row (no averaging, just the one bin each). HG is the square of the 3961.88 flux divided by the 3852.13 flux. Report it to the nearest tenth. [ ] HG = 3.4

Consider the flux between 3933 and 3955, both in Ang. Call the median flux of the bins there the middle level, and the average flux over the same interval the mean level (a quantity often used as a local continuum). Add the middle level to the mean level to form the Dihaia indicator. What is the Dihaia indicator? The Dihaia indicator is 15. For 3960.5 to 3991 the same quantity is 14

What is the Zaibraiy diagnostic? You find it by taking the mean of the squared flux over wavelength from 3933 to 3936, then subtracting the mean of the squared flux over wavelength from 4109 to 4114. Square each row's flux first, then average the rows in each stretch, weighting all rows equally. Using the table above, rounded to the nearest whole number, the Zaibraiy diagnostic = -9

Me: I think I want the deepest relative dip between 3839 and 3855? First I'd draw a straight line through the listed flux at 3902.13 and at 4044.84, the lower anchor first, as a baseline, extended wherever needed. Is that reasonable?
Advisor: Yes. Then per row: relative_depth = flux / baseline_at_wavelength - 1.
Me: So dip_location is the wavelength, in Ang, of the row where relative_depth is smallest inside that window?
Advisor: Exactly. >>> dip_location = 3846.82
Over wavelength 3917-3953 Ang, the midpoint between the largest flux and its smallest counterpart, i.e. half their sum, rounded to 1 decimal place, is 7.3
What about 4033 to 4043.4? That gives 9.5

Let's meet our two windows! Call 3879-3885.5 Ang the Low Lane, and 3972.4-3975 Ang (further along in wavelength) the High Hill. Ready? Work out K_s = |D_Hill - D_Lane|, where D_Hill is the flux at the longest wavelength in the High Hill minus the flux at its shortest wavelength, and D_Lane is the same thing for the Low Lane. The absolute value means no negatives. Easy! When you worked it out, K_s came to 0.97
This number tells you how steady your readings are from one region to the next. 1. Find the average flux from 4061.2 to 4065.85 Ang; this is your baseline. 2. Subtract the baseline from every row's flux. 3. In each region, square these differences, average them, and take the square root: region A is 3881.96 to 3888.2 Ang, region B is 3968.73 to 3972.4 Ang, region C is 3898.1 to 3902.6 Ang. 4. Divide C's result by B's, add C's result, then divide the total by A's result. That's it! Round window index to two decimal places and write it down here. 0.82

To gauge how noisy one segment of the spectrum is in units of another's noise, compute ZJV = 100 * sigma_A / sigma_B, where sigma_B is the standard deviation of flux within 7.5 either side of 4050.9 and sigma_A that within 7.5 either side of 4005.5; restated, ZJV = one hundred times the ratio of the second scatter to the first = 83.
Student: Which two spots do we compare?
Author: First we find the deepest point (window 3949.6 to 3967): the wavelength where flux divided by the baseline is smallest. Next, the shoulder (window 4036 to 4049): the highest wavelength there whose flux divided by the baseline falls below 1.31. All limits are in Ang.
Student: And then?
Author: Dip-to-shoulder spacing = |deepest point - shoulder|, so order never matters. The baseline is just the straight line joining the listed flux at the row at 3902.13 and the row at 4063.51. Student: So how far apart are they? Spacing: 83.9 Ang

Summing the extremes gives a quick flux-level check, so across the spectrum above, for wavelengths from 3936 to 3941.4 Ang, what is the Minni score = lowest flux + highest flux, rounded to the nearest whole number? 13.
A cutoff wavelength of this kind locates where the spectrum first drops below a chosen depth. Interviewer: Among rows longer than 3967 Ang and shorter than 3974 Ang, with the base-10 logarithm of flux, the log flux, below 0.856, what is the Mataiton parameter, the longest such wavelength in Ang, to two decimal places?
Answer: 3973.76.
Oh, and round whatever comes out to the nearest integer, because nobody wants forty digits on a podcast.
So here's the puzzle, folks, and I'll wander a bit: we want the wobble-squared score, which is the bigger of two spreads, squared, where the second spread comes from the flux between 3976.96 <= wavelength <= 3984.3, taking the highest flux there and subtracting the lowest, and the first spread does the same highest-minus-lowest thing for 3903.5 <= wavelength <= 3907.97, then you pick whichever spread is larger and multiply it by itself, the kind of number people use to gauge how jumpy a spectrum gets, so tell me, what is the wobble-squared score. 13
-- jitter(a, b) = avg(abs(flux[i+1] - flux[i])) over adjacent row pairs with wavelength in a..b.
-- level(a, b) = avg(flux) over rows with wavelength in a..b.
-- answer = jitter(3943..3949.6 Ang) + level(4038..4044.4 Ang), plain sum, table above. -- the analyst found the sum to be 10.3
